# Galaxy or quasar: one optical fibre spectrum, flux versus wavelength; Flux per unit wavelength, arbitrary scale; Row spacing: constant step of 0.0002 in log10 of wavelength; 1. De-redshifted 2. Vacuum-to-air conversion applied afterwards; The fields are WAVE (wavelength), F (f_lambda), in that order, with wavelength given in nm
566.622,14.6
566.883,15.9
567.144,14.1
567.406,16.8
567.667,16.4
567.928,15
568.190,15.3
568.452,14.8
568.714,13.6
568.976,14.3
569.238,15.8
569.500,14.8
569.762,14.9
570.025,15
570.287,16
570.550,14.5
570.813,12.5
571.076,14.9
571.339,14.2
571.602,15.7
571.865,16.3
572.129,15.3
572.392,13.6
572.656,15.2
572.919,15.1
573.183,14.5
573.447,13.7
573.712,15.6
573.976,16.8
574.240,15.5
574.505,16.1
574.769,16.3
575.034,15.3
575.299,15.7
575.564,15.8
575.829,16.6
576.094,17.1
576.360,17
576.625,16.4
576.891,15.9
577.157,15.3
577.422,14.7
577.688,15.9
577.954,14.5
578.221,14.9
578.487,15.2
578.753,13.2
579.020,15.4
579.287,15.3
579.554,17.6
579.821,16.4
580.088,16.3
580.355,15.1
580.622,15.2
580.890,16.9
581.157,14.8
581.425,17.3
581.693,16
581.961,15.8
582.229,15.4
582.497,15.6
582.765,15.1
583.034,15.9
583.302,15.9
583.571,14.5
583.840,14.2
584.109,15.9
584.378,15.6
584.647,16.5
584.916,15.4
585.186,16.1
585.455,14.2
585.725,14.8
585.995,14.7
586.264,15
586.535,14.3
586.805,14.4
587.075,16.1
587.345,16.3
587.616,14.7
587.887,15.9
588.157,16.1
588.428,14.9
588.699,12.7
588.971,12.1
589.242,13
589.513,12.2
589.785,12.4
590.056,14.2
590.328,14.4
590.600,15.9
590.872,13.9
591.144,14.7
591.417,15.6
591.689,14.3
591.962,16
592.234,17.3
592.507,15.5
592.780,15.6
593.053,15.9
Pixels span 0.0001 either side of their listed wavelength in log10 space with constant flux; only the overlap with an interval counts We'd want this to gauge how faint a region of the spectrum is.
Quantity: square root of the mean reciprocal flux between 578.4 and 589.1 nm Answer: 0.2562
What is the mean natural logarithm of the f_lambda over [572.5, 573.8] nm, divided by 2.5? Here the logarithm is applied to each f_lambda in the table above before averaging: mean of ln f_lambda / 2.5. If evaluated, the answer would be 1.08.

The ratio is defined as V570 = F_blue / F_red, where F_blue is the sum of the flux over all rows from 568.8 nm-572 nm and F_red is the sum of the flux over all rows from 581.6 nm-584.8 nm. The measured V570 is 0.96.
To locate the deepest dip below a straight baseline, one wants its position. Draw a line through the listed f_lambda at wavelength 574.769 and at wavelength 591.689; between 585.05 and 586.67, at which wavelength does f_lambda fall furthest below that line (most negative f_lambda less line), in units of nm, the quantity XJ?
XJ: 585.455 nm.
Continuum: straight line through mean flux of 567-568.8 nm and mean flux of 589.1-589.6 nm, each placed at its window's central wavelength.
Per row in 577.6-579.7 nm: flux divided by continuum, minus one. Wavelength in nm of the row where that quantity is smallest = 578.753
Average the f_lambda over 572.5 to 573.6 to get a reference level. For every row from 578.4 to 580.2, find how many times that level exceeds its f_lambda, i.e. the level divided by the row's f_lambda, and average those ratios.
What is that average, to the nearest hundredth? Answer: 0.94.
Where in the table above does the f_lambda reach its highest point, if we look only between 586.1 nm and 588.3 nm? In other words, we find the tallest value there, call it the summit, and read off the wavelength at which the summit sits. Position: 587.345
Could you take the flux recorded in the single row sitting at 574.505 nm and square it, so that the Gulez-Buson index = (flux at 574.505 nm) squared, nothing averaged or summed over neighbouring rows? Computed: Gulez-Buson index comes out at 259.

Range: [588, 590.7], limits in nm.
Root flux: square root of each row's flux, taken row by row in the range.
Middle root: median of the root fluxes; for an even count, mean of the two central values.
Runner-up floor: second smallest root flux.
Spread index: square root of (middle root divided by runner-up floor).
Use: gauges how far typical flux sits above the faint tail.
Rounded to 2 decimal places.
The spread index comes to 1.03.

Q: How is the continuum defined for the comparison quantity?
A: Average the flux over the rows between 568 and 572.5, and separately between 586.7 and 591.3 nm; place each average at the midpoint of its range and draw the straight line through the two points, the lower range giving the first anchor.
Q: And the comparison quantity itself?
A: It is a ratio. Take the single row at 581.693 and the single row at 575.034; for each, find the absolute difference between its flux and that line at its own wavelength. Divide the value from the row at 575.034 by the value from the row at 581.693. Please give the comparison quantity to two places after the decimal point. 0.42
